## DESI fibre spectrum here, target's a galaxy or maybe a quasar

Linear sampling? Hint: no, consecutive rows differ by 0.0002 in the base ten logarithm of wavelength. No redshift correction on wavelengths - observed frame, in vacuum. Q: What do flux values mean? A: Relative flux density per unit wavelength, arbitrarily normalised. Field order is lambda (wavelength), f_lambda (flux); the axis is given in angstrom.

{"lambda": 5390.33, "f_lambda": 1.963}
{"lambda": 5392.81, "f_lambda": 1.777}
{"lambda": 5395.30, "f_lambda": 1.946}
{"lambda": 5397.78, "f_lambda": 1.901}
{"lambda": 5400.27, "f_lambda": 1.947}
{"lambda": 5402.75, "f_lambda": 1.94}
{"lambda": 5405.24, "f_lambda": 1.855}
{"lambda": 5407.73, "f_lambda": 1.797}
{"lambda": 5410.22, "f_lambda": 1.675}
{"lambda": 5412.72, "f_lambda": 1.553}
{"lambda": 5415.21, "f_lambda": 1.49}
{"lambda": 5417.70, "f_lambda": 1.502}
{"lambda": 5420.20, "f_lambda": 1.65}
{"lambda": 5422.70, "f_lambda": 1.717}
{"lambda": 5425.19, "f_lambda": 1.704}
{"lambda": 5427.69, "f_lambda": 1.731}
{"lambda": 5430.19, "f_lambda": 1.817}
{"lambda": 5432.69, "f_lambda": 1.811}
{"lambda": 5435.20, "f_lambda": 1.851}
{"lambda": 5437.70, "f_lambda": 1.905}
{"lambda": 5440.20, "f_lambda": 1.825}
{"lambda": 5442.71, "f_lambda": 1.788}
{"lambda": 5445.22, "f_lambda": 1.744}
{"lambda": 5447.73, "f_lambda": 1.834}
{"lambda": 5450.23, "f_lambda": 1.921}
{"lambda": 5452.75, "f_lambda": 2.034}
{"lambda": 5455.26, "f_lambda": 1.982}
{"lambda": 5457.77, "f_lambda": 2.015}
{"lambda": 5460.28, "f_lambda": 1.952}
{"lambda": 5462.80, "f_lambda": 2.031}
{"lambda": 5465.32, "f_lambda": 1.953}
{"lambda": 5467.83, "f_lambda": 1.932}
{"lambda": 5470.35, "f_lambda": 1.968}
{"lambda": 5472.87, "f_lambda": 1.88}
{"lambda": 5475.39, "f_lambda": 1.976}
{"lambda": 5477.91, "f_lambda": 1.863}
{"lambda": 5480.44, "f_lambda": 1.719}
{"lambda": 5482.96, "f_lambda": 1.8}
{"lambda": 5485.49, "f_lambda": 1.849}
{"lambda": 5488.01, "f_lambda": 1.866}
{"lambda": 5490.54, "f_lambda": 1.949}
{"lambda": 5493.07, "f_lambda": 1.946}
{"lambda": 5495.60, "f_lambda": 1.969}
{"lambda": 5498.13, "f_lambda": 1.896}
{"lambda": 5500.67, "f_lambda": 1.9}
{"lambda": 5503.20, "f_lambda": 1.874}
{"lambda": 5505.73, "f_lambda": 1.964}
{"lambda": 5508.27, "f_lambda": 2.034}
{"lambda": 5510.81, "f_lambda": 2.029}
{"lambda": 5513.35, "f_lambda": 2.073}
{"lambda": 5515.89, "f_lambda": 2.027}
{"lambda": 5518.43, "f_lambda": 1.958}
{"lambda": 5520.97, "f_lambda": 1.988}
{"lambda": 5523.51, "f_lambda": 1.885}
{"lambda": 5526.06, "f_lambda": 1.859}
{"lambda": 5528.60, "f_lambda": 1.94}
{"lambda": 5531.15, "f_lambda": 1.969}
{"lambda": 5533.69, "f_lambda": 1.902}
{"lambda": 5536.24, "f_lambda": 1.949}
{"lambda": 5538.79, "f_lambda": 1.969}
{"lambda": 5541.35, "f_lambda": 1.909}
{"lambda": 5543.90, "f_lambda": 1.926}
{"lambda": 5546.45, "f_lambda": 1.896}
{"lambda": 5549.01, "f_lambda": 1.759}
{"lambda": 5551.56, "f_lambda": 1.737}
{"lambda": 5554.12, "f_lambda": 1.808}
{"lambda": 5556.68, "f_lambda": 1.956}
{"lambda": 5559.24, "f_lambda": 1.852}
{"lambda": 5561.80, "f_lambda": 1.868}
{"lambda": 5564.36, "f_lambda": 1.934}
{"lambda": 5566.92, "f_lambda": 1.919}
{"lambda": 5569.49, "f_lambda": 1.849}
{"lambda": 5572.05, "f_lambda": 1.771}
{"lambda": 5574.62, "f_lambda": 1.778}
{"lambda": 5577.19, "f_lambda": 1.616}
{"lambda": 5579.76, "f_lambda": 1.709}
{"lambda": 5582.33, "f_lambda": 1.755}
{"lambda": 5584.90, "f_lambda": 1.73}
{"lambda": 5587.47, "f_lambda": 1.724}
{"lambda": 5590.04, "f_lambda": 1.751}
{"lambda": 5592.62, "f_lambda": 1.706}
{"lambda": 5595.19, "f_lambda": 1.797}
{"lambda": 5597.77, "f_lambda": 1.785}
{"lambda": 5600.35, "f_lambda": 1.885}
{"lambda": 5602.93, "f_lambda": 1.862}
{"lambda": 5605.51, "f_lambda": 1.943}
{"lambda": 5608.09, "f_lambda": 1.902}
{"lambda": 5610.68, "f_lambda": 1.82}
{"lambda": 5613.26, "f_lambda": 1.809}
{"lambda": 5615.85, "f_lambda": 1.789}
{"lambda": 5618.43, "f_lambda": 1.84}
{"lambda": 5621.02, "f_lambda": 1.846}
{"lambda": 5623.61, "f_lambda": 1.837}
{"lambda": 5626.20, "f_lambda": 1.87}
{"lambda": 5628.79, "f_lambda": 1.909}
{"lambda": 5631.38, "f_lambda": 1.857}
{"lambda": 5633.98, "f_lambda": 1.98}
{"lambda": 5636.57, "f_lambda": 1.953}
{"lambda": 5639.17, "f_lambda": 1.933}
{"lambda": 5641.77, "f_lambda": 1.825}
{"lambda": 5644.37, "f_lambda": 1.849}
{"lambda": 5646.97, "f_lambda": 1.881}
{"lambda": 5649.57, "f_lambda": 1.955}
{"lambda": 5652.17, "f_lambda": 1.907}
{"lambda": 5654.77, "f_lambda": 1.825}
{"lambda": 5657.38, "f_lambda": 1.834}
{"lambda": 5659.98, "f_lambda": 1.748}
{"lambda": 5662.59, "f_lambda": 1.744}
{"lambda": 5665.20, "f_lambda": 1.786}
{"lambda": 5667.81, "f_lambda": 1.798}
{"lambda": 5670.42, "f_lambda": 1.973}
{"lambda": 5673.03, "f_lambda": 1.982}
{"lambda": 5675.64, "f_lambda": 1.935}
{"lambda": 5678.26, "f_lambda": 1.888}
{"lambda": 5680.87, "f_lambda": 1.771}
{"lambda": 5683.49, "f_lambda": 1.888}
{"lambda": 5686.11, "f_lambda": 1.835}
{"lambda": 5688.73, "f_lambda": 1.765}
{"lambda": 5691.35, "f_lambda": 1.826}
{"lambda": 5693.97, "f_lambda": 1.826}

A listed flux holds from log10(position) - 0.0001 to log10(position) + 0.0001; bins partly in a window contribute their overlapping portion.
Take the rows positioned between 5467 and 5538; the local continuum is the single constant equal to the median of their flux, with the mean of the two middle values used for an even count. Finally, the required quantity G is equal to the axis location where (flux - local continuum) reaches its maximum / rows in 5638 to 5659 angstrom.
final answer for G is 5649.57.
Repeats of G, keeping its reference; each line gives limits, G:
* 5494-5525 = 5513.35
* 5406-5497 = 5452.75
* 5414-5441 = 5437.70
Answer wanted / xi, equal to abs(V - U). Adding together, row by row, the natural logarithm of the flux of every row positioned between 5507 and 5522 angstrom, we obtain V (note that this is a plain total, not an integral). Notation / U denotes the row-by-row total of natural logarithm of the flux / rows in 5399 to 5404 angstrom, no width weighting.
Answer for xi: 2.9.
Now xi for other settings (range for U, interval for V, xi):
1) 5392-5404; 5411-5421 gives 1.5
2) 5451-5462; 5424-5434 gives 0.5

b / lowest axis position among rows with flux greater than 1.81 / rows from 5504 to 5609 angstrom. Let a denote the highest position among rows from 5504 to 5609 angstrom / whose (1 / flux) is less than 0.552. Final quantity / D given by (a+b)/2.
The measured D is 5556.9 angstrom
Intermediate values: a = 5608.09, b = 5505.73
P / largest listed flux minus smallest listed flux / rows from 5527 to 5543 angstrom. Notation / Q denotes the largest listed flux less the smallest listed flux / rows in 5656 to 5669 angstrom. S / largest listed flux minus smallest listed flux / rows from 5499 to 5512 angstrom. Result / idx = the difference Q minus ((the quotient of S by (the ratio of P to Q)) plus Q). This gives -0.21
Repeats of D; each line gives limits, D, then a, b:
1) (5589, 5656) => 5627.6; 5654.77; 5600.35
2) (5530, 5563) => 5546.5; 5561.80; 5531.15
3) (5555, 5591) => 5563.1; 5569.49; 5556.68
